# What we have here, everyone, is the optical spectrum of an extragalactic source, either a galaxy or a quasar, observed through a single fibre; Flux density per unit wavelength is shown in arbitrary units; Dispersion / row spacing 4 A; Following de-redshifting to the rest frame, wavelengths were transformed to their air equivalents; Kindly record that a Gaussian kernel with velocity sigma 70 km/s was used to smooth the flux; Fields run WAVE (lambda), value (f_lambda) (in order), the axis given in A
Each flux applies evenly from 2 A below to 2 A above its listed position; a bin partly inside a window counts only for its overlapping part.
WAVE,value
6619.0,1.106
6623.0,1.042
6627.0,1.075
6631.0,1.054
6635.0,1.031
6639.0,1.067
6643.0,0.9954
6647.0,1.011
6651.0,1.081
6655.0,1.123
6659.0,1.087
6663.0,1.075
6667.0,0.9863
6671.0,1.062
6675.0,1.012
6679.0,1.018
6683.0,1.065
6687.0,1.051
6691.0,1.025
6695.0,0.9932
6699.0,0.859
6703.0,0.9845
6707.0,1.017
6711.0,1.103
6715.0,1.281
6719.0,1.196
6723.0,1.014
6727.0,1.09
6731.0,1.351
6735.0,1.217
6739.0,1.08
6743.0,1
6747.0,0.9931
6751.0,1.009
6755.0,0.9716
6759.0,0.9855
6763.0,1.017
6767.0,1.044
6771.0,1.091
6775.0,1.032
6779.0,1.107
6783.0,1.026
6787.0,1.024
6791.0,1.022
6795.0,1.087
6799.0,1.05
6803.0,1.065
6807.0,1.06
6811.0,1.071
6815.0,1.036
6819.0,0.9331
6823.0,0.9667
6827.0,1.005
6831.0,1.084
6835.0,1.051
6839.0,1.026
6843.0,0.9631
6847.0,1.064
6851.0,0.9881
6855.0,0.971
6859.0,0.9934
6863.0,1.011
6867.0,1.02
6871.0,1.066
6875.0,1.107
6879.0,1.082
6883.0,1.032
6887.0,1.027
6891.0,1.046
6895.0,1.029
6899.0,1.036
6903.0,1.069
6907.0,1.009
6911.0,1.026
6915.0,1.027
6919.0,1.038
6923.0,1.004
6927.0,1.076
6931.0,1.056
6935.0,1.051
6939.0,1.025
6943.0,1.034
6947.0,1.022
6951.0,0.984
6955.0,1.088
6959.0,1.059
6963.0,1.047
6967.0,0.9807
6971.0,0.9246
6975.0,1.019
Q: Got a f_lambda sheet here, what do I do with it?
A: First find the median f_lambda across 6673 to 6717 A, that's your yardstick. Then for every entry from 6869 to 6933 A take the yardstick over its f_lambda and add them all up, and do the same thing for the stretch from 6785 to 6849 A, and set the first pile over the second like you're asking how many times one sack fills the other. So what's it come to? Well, 0.99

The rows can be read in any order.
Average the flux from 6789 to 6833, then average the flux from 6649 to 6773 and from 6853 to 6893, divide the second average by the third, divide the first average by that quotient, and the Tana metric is 1.01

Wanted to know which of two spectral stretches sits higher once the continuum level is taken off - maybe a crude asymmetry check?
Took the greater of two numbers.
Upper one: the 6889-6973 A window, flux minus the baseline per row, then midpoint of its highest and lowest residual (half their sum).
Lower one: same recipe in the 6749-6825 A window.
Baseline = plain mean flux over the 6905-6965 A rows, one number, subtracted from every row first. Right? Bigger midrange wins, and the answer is -0.02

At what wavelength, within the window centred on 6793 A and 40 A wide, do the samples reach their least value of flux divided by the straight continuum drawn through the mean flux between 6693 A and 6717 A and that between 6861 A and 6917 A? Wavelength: 6791.0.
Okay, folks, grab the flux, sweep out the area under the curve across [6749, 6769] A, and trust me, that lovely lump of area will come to 20.1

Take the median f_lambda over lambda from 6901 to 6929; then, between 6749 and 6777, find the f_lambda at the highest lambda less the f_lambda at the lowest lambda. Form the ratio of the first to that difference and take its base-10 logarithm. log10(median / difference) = 1.65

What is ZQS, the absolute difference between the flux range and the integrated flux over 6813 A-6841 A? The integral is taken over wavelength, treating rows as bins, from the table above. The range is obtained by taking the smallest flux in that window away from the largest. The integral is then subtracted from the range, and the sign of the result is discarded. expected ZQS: 28.3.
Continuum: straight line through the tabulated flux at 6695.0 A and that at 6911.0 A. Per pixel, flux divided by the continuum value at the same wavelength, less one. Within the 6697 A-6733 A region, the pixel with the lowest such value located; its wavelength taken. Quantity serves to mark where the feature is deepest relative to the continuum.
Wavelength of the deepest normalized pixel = 6699.0 A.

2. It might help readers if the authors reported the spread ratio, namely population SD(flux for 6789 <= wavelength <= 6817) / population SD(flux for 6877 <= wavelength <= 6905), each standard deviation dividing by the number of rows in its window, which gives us 1.0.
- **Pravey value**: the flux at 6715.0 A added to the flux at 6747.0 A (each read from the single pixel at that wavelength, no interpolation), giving 2.27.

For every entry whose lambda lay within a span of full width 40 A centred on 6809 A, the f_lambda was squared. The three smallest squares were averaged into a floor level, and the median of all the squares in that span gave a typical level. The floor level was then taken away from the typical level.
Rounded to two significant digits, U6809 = 0.15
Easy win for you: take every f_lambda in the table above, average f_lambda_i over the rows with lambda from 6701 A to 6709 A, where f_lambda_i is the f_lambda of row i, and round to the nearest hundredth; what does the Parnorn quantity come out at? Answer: 1.00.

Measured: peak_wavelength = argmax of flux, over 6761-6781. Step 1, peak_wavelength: 6779.0 A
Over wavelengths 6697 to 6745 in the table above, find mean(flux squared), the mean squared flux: 1.23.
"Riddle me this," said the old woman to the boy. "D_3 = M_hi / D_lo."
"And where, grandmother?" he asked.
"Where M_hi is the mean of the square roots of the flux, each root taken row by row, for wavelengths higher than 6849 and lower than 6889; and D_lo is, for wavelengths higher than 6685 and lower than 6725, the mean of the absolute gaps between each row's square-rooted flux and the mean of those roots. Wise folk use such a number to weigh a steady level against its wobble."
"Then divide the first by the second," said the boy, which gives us 25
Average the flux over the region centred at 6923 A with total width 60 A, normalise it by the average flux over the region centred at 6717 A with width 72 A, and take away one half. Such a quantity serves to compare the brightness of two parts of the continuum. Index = 0.46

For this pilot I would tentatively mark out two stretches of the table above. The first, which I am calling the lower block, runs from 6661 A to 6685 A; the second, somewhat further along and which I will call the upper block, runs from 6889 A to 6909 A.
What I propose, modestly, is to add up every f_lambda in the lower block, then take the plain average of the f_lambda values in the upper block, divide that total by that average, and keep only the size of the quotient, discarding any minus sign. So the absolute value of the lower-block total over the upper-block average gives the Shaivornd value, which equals 6.0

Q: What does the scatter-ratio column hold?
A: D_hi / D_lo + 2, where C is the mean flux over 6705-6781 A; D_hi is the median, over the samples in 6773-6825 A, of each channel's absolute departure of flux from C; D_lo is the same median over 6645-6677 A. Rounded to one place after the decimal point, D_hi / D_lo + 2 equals 3.6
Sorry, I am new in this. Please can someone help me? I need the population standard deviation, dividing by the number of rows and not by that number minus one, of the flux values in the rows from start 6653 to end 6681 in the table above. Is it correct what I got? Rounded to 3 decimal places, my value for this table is 0.045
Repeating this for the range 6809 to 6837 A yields 0.051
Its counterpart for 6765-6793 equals 0.032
